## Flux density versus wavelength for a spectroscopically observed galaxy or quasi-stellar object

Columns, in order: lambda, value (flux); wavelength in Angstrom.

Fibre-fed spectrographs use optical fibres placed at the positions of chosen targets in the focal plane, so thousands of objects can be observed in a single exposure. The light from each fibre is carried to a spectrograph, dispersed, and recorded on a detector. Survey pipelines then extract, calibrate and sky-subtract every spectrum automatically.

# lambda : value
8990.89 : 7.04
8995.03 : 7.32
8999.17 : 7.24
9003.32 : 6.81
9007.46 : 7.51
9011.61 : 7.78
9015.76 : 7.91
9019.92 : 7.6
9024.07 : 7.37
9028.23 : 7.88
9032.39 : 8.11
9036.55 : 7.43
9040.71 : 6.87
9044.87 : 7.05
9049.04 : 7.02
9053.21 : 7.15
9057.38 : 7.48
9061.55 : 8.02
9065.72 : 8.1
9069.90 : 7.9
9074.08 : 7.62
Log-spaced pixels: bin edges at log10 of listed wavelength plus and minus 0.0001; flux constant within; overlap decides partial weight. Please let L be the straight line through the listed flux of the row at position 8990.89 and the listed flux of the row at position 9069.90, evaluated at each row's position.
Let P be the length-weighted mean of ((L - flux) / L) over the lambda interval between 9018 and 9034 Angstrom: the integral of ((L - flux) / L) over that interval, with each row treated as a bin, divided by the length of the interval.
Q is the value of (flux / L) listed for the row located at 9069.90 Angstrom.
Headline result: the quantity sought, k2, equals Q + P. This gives 0.96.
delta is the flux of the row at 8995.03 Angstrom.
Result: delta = 7.32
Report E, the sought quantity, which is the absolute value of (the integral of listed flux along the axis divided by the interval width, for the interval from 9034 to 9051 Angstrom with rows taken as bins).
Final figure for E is 7.1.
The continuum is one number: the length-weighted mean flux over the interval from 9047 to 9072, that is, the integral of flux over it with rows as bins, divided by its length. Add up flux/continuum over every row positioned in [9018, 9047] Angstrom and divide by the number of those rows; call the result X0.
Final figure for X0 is 0.98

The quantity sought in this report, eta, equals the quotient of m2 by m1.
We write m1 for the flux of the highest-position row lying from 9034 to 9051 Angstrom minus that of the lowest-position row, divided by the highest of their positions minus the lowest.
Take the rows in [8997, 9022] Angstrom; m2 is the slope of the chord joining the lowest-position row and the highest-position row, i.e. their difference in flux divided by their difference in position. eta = -0.5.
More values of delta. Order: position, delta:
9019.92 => 7.6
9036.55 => 7.43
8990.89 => 7.04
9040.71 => 6.87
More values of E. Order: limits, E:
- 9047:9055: 7.1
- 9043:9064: 7.4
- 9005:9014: 7.6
